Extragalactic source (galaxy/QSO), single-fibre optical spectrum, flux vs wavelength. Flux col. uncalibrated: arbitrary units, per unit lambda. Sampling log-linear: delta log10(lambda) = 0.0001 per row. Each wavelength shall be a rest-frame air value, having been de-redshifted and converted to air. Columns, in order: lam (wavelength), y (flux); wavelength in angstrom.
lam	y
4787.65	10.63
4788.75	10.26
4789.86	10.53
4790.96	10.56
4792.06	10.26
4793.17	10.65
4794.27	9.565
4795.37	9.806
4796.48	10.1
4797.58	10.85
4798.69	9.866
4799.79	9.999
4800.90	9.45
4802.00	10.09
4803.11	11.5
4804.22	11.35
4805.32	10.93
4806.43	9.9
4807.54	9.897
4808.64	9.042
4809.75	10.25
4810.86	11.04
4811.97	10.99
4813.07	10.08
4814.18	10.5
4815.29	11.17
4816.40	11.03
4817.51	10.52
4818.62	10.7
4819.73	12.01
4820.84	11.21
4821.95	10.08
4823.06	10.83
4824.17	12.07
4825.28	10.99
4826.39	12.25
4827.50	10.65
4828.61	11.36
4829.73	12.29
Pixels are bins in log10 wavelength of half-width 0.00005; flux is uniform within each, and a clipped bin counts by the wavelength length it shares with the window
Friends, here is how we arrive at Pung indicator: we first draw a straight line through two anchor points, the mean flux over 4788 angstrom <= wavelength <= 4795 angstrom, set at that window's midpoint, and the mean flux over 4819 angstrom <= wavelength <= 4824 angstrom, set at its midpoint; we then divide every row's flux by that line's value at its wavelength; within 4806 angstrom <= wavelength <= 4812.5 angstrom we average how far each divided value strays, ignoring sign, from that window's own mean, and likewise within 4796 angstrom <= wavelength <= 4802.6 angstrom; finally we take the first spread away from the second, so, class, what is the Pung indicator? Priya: -0.02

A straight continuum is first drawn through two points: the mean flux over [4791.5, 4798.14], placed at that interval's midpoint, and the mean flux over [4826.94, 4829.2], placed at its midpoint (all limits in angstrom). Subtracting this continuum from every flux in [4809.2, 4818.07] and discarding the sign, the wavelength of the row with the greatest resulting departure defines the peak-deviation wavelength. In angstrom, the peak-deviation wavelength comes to 4813.07 angstrom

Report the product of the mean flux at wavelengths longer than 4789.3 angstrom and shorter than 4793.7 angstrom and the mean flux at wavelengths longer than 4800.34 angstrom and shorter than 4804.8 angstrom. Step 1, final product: 111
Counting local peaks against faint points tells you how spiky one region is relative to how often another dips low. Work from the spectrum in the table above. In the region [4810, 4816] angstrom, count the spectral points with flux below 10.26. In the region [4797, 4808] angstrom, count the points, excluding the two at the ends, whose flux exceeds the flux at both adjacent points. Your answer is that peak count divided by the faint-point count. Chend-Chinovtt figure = 2.0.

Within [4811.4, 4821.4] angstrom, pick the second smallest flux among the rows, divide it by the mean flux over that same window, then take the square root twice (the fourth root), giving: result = 0.990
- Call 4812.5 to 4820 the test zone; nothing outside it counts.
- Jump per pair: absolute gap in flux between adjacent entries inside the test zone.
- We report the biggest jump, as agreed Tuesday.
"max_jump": 1.31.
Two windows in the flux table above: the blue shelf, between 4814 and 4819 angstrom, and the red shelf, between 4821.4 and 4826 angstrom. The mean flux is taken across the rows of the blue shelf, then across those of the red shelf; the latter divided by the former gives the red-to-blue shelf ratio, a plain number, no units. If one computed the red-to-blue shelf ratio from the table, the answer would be 1.02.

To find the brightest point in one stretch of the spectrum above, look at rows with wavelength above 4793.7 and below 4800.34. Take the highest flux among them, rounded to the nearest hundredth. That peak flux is 10.85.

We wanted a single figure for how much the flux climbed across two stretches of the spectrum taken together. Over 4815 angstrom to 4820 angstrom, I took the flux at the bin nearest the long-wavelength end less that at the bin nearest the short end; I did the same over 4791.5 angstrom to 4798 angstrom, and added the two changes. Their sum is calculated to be 1.4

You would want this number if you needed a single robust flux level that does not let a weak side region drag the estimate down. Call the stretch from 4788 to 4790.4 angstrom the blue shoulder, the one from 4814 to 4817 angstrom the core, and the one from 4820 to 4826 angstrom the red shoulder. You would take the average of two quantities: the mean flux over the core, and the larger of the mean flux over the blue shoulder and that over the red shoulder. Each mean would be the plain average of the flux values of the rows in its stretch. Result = 11.0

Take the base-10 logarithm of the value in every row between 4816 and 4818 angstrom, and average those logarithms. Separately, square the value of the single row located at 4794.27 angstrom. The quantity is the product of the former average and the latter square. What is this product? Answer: 94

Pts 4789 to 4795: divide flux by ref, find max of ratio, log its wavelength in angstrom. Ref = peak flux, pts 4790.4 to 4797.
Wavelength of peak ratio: 4793.17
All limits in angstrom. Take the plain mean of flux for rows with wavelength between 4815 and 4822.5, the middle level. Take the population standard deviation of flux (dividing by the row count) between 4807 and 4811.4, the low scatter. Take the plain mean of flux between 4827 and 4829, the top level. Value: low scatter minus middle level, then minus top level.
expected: -21.2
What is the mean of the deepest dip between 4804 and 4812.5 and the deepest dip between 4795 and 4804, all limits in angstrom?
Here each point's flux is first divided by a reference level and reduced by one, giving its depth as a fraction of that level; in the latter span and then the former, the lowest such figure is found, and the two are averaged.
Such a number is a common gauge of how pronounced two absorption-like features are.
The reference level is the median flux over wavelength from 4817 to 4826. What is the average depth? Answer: -0.153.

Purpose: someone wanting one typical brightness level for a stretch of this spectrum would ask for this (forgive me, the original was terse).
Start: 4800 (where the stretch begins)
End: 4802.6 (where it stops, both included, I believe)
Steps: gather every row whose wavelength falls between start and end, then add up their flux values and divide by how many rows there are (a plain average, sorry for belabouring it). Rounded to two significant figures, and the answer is 9.8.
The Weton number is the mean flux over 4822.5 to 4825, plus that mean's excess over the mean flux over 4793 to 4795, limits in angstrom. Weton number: 12.8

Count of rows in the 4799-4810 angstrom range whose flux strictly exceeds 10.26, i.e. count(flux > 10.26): 3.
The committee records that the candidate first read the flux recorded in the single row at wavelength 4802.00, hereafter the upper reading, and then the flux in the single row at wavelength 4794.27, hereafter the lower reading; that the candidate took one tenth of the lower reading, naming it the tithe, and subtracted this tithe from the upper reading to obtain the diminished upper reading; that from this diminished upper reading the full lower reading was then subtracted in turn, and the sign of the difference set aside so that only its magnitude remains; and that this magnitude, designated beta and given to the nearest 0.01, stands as 0.43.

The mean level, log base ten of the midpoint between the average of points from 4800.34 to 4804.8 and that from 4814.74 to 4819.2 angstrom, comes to 1.03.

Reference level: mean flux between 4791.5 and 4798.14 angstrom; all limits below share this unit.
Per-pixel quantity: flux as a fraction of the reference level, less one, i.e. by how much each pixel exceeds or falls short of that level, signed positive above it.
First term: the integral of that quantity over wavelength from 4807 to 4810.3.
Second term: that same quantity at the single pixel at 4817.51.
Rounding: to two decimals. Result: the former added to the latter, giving -0.12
